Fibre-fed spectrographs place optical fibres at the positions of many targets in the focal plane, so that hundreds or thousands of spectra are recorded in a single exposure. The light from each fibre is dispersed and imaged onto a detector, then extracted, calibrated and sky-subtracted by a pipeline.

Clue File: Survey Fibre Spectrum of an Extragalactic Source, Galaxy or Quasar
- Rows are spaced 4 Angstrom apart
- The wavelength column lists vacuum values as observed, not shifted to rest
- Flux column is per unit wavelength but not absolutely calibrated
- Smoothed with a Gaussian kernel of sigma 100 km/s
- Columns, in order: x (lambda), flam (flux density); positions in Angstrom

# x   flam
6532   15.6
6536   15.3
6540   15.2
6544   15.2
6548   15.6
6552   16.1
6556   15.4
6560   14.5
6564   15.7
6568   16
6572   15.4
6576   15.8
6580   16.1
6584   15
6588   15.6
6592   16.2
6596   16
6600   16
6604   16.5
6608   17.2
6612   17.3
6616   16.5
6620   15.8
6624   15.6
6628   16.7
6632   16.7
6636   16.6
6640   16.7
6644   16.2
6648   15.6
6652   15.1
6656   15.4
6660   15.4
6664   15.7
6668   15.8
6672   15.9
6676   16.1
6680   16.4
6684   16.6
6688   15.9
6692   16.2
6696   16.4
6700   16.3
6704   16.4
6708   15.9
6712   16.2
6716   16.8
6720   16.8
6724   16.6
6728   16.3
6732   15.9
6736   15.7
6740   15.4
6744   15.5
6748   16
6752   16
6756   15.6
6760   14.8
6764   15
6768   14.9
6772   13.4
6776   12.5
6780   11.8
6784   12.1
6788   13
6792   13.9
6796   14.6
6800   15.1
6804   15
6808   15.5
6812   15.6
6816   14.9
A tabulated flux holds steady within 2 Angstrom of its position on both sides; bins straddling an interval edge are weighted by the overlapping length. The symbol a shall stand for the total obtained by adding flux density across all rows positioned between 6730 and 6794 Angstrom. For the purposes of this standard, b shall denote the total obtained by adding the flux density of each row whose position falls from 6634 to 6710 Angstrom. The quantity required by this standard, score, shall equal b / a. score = 1.3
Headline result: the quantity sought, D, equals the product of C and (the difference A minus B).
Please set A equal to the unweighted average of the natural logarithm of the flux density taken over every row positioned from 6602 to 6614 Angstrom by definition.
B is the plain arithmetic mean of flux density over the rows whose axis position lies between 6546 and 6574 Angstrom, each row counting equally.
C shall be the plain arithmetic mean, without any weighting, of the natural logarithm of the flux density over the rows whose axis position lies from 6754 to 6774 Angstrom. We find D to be -34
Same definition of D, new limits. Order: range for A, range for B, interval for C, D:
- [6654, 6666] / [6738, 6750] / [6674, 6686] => -36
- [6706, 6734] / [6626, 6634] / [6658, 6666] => -38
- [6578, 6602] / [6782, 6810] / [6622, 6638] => -32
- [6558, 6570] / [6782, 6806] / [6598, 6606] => -31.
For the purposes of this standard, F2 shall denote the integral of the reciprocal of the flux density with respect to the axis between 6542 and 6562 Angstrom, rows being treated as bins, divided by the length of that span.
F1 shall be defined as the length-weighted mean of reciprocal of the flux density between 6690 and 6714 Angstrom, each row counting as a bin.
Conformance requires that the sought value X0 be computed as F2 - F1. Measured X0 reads 0.0036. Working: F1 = 0.062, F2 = 0.0652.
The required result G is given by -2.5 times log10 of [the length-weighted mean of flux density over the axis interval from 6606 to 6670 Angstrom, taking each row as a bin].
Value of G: -3.02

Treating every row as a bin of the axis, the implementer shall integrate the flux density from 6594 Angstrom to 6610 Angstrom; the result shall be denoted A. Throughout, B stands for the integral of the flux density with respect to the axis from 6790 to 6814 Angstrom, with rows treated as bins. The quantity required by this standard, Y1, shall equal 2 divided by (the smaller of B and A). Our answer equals 0.0076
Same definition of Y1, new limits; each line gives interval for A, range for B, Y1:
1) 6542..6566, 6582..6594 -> 0.0107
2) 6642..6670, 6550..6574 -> 0.0054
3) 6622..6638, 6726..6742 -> 0.0079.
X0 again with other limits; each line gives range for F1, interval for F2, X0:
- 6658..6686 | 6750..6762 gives 0.0021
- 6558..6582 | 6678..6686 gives -0.0036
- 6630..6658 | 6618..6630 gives 0.0000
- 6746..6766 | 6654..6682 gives -0.0014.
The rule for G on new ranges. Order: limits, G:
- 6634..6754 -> -3.01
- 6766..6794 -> -2.79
